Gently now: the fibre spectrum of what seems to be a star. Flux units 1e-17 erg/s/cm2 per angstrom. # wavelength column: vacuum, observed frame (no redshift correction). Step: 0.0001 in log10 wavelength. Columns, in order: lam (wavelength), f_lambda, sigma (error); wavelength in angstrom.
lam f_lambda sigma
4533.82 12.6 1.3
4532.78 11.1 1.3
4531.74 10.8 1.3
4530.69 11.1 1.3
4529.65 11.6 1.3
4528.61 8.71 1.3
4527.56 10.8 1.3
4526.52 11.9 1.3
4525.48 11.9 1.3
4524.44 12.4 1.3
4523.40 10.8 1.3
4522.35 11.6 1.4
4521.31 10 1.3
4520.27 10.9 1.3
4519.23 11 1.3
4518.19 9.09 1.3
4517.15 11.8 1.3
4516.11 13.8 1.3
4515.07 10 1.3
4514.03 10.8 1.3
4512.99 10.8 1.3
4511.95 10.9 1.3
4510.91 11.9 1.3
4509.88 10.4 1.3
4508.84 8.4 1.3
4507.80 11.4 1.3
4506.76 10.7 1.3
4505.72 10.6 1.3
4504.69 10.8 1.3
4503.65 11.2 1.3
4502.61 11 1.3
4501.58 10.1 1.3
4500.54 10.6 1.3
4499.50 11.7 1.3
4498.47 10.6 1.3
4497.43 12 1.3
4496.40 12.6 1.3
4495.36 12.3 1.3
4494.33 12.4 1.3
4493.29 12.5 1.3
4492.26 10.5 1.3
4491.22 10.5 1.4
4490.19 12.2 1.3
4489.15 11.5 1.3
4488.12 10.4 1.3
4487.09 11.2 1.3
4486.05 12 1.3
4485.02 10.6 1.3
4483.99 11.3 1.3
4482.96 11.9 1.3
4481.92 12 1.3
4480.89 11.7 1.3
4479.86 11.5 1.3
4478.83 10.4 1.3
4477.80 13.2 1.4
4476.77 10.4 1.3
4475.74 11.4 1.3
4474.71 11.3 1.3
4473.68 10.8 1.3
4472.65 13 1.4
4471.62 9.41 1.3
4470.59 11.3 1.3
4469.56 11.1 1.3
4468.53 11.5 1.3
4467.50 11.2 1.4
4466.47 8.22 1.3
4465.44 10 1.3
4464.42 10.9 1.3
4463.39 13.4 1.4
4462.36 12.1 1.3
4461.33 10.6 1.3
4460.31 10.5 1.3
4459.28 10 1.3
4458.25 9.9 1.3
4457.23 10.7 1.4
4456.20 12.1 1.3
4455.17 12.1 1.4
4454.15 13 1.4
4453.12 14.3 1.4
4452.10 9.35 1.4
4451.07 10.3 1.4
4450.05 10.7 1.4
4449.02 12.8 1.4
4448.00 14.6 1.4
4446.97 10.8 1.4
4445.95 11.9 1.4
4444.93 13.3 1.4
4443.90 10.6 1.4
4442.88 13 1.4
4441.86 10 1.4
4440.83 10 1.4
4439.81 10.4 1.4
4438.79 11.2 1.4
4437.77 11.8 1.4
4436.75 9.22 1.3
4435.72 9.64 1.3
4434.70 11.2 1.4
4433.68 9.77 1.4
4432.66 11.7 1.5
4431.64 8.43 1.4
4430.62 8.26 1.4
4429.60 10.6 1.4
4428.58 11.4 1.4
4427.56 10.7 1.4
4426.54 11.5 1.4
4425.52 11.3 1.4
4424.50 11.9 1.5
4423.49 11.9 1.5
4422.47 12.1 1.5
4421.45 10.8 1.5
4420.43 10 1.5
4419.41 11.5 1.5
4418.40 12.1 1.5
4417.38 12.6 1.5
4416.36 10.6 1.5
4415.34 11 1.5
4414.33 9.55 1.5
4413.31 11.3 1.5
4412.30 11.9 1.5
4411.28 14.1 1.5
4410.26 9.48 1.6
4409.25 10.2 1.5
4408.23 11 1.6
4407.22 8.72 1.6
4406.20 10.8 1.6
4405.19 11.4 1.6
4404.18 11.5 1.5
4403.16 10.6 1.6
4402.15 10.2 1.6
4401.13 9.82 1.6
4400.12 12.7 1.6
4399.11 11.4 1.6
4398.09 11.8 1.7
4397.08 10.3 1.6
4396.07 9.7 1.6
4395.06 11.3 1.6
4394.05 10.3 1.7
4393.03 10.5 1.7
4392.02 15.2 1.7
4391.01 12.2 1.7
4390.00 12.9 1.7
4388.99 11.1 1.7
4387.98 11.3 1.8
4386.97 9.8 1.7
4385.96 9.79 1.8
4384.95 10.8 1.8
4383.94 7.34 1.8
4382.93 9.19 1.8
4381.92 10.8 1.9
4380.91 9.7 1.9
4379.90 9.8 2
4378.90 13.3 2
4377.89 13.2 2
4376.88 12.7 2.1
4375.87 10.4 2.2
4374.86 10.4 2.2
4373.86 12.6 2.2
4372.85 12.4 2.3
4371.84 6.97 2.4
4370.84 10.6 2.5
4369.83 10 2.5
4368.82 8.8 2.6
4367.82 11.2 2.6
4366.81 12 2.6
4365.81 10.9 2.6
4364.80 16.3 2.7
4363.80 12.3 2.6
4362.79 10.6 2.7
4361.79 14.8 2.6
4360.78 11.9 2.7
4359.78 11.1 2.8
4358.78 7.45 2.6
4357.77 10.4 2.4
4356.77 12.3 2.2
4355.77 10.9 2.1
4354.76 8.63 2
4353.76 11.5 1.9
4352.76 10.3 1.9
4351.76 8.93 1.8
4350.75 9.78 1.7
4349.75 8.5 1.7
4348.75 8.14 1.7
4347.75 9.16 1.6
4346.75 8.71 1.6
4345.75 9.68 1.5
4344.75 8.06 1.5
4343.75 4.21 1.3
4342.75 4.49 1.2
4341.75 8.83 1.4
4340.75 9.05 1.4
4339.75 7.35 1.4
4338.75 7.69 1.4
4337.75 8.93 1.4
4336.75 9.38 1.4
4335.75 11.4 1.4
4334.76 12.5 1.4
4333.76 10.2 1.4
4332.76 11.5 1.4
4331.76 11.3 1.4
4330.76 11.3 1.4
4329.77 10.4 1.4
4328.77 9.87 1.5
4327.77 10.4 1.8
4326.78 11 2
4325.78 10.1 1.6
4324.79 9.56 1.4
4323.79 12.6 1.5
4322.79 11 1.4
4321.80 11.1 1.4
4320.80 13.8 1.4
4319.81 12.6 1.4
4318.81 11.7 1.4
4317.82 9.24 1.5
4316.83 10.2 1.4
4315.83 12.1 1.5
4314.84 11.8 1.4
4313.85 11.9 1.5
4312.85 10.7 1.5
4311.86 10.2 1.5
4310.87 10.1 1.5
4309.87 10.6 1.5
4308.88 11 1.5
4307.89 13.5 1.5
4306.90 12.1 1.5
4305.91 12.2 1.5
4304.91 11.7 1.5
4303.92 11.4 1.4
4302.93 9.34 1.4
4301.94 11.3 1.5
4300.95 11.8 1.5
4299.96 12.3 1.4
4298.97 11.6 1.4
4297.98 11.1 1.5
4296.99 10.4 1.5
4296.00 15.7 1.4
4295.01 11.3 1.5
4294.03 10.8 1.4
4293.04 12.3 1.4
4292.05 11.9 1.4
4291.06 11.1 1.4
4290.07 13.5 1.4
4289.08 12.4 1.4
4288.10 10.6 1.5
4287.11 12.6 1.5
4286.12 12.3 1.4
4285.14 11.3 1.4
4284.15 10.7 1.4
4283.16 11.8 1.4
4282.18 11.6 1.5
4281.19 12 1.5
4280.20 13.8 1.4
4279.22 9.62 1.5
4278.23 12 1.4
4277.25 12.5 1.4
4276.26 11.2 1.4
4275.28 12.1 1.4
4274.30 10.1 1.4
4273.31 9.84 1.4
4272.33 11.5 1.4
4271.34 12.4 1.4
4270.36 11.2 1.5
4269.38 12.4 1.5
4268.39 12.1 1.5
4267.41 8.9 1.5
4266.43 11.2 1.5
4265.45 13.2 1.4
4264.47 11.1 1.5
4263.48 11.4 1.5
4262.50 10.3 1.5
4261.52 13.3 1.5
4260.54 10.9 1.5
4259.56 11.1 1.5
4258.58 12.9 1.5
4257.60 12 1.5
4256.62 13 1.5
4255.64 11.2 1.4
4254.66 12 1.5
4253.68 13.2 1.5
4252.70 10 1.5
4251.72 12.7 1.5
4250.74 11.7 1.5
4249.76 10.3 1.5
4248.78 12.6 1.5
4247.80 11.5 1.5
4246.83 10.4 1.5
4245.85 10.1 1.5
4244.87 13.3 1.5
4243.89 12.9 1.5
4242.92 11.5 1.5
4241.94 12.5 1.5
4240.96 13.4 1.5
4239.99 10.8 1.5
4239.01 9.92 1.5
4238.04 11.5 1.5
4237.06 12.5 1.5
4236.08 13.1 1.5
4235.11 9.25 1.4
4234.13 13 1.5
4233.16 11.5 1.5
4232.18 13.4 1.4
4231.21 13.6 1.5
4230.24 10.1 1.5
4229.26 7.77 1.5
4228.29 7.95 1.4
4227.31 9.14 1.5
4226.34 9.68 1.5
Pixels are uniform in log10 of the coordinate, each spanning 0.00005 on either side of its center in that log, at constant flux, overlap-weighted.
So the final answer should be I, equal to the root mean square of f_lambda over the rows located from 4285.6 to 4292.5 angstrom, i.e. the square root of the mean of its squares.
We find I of 12.1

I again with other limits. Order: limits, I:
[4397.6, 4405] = 11.2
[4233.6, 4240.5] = 11.5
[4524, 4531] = 11.3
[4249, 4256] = 11.6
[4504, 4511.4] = 10.6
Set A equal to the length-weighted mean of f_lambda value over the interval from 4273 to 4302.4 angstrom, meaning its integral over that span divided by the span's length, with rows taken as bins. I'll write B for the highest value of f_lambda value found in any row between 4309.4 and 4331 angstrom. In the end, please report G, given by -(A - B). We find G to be 2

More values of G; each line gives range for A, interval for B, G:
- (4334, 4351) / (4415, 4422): 4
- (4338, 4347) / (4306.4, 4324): 6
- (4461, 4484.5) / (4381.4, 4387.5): 0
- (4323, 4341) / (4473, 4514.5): 3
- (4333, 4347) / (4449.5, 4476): 6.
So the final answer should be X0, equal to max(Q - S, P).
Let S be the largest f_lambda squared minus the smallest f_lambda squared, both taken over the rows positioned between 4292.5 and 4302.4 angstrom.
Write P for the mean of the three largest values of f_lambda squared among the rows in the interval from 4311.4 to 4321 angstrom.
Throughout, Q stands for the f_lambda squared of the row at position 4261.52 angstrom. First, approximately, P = 165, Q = 177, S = 138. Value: 165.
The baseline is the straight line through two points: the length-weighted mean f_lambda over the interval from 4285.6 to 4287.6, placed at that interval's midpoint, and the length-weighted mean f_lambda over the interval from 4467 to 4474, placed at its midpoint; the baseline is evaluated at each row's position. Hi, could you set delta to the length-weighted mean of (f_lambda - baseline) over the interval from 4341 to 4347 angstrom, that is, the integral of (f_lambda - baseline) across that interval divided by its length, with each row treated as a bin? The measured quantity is -4.7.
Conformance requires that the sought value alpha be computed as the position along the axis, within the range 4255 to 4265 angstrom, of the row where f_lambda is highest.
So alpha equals 4261.52 angstrom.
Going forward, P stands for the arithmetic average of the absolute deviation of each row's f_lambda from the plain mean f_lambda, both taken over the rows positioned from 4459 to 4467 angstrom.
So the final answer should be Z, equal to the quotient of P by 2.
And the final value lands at 0.53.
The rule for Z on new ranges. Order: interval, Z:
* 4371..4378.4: 0.85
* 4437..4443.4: 0.47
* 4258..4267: 0.47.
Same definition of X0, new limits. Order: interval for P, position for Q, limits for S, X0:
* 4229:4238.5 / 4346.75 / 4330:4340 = 179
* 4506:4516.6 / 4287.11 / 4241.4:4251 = 154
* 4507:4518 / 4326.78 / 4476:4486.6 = 157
